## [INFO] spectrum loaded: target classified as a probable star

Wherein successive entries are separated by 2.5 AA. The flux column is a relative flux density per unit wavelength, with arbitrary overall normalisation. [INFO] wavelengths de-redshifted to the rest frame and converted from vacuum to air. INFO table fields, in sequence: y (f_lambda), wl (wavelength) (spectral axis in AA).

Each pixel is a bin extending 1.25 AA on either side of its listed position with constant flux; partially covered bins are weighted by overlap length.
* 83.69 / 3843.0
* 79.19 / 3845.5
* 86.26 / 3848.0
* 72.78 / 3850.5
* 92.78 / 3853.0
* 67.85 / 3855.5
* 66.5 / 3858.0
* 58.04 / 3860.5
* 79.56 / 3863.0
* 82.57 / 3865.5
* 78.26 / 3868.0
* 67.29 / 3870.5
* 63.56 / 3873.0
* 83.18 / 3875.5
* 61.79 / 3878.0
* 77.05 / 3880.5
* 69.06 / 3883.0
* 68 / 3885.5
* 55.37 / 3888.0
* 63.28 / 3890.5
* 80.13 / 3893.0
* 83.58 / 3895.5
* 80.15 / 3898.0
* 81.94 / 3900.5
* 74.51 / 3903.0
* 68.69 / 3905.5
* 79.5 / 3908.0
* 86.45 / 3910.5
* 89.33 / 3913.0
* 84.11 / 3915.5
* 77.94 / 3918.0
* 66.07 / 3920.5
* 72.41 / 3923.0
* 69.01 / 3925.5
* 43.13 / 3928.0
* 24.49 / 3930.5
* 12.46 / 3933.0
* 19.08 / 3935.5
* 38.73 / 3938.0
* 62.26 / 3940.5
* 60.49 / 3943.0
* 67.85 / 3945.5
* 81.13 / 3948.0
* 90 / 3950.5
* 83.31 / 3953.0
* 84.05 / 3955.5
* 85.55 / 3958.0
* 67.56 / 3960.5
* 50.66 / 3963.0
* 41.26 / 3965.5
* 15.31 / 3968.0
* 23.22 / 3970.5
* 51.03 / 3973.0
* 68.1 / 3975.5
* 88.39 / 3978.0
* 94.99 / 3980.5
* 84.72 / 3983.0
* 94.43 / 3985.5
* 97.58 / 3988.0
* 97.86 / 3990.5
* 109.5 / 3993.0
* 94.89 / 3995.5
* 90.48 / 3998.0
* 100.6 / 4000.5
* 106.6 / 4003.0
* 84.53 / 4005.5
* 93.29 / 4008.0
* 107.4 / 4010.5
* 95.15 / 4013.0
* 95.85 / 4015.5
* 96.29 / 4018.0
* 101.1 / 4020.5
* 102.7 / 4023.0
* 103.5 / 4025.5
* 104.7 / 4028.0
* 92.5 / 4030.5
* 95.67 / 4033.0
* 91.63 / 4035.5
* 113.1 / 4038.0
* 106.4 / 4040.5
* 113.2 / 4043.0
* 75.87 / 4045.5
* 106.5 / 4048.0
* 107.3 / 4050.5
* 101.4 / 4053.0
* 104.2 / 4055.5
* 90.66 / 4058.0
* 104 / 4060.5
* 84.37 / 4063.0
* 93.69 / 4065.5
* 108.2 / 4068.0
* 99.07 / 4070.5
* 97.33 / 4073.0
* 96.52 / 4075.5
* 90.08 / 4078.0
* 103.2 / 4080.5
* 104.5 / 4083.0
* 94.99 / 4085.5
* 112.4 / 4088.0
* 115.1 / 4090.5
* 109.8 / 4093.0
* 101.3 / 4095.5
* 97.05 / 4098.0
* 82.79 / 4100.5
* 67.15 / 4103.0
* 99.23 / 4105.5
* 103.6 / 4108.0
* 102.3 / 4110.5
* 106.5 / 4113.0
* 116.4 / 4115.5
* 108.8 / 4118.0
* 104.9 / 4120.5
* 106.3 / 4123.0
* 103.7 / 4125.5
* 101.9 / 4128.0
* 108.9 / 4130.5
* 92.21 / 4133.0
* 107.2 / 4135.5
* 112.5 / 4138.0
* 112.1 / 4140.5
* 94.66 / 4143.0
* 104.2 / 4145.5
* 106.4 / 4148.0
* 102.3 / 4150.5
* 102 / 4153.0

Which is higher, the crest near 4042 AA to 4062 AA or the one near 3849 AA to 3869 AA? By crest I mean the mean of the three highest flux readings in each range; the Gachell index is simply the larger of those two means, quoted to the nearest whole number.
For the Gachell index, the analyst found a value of 109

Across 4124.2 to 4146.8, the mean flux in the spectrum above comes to 104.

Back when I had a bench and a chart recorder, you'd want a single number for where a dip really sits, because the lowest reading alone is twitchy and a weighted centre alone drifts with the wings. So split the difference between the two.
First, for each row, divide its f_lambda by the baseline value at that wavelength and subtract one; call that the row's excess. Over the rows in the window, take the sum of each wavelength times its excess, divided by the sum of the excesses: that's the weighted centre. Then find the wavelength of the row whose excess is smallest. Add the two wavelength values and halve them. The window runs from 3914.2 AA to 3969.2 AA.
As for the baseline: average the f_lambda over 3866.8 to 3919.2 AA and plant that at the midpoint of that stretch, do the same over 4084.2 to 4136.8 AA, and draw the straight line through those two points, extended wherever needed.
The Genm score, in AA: 3938.3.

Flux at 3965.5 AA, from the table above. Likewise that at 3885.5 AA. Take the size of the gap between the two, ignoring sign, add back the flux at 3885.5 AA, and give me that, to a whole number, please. 95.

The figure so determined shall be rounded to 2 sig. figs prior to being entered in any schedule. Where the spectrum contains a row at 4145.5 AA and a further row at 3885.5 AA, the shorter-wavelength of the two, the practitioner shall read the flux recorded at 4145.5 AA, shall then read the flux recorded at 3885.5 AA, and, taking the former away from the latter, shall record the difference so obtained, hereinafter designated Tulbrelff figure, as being -36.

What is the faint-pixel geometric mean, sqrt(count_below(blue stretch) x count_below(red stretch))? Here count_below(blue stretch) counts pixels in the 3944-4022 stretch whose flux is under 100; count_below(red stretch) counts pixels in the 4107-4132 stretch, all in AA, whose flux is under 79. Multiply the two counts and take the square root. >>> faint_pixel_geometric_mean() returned 0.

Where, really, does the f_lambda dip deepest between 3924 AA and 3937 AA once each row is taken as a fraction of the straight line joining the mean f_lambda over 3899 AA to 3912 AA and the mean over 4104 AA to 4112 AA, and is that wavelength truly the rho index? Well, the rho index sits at 3933.0 AA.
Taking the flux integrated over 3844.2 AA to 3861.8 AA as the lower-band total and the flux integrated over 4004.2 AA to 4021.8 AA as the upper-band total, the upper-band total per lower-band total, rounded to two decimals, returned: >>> 1.29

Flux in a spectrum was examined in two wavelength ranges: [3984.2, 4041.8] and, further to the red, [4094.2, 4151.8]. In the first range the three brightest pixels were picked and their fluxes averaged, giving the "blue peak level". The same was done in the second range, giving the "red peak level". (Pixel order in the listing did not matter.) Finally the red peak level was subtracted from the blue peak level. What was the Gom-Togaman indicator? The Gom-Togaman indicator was -4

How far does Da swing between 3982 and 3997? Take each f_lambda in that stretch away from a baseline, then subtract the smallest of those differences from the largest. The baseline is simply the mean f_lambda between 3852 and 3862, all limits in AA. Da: 24.8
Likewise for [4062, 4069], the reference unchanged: 23.8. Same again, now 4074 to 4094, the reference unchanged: 25.0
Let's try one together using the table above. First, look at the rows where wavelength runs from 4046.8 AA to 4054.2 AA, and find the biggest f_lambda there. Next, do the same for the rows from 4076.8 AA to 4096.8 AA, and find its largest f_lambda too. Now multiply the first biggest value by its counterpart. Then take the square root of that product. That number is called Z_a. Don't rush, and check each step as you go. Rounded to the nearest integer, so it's 111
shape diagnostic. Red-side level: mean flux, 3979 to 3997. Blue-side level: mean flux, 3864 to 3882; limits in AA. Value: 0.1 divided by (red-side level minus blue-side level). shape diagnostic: 0.004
